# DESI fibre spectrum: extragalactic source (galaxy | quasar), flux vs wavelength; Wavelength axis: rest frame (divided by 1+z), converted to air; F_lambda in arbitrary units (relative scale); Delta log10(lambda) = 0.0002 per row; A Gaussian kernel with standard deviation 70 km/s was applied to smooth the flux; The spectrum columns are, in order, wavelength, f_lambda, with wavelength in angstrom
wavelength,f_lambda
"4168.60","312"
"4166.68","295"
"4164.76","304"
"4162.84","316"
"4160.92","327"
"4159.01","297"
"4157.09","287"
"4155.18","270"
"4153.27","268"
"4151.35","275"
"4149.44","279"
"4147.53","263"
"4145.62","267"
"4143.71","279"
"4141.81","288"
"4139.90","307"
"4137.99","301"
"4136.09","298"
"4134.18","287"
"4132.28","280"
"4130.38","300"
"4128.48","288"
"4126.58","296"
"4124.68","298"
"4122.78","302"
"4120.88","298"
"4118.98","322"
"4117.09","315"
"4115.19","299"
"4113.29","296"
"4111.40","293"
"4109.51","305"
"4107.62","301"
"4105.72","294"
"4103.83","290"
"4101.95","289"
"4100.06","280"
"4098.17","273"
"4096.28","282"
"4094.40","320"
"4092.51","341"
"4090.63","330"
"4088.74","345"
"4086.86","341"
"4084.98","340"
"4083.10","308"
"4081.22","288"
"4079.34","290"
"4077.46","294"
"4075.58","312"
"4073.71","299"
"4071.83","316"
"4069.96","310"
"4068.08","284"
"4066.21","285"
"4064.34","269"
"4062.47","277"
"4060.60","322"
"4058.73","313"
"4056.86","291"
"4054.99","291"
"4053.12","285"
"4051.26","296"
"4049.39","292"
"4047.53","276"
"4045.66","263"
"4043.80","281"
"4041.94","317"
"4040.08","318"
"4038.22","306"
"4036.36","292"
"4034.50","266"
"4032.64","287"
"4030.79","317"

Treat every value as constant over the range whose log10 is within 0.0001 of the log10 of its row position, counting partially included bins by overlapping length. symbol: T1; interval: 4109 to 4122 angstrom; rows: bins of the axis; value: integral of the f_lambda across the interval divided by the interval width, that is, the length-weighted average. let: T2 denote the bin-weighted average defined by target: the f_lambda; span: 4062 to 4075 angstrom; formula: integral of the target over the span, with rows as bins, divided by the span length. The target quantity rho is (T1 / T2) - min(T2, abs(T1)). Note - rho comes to -292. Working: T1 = 304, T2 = 293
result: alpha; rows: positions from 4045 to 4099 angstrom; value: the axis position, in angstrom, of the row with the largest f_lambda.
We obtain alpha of 4088.74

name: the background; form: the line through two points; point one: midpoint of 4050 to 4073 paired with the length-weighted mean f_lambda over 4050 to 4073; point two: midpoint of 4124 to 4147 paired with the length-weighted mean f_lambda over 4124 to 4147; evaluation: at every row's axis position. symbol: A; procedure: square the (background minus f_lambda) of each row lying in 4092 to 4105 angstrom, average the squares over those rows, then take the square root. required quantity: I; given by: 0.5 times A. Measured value 12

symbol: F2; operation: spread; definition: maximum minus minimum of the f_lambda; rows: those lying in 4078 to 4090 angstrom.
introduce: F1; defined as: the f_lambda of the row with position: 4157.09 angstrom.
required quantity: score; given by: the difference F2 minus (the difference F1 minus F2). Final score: -173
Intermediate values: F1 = 287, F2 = 57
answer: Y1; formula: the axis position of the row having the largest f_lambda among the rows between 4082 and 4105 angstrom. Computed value 4088.74 angstrom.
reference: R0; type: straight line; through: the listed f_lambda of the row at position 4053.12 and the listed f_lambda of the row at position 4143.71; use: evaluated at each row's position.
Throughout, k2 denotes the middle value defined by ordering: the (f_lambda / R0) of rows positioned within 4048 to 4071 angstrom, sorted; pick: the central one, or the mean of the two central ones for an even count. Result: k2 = 1.02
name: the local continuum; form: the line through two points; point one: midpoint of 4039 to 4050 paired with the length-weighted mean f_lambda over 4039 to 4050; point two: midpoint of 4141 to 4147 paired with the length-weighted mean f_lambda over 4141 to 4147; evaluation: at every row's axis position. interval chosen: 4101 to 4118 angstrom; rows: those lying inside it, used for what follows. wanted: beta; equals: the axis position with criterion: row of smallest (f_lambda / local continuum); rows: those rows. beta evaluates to 4101.95 angstrom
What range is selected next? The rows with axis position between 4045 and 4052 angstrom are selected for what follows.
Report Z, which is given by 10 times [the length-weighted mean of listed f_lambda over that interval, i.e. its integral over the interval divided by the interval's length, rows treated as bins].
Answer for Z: 2818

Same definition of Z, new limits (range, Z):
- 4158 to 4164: 3125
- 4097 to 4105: 2834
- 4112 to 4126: 3037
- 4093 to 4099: 2956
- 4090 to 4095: 3310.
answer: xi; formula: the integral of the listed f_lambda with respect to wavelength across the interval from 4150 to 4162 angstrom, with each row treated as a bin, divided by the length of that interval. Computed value 287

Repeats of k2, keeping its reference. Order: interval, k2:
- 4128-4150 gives 1.03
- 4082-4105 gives 1.11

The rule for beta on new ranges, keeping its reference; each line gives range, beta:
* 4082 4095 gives 4083.10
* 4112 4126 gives 4113.29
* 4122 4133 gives 4132.28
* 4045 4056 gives 4045.66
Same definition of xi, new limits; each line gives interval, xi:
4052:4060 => 296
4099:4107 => 288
